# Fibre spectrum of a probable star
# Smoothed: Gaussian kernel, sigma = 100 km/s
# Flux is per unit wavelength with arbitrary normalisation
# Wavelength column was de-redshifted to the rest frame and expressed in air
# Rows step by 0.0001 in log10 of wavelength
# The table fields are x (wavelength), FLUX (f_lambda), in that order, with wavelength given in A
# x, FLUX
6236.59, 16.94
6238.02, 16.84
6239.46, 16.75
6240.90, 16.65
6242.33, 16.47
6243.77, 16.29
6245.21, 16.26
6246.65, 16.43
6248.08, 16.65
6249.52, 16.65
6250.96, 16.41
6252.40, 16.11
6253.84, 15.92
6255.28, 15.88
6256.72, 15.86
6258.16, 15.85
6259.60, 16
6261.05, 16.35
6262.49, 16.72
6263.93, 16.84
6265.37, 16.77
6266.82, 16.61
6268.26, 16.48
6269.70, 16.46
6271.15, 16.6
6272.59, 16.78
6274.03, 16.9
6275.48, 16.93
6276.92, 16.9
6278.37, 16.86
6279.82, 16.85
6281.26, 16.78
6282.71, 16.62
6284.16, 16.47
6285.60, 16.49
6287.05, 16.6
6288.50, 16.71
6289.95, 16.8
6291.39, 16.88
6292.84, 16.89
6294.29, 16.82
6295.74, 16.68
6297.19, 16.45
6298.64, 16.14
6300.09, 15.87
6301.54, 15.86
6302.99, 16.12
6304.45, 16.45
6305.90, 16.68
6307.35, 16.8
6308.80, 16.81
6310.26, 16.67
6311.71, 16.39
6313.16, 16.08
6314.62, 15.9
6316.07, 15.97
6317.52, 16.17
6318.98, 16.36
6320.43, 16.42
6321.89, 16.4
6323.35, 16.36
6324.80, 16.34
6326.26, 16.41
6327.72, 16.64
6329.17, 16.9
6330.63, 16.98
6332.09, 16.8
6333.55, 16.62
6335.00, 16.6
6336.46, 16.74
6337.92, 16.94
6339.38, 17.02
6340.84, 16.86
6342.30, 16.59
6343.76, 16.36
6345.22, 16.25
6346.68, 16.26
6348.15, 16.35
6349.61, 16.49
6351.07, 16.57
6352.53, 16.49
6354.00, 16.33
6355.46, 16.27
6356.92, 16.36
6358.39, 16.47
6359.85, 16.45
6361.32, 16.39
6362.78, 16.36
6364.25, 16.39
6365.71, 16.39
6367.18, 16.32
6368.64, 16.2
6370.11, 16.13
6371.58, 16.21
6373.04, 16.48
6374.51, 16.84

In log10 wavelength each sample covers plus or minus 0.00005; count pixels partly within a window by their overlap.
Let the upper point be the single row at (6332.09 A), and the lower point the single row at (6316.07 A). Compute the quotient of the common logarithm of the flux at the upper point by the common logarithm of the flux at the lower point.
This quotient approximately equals 1.02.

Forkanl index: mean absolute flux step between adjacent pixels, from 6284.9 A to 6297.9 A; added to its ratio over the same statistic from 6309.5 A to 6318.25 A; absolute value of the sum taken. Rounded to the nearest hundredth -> 0.61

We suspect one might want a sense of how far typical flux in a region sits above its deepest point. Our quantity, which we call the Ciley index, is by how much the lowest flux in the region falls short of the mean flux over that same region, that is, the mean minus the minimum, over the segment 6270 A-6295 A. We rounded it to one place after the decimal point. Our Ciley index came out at 0.3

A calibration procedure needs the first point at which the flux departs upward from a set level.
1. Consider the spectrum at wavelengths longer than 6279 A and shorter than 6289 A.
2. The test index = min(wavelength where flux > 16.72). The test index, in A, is 6279.82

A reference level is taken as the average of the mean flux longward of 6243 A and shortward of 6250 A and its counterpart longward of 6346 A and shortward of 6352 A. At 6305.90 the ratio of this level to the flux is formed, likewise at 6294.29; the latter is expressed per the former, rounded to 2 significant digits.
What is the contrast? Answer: 0.99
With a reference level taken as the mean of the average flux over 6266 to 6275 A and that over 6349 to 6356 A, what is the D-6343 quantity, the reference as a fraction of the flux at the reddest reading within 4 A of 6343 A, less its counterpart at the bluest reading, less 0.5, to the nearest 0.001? -0.455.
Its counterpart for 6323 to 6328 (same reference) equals -0.517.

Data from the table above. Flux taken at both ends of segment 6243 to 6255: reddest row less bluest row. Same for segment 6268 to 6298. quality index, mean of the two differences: -0.20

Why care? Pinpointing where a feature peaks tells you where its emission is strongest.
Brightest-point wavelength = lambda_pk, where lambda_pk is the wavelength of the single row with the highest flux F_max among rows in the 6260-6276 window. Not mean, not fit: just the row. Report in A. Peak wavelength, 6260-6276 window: 6275.48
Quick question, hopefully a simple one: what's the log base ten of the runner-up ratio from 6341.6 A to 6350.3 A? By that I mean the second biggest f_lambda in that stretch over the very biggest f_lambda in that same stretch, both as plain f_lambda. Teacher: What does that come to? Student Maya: -0.0026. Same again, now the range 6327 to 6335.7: -0.0021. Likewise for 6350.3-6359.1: -0.0021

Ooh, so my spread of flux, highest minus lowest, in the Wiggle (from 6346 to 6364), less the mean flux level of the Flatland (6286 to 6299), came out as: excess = -16.4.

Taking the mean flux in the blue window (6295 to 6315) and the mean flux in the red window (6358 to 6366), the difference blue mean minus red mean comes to -0.06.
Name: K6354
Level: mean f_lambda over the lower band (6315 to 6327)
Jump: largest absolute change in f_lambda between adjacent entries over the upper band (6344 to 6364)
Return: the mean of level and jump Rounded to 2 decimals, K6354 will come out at 8.23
